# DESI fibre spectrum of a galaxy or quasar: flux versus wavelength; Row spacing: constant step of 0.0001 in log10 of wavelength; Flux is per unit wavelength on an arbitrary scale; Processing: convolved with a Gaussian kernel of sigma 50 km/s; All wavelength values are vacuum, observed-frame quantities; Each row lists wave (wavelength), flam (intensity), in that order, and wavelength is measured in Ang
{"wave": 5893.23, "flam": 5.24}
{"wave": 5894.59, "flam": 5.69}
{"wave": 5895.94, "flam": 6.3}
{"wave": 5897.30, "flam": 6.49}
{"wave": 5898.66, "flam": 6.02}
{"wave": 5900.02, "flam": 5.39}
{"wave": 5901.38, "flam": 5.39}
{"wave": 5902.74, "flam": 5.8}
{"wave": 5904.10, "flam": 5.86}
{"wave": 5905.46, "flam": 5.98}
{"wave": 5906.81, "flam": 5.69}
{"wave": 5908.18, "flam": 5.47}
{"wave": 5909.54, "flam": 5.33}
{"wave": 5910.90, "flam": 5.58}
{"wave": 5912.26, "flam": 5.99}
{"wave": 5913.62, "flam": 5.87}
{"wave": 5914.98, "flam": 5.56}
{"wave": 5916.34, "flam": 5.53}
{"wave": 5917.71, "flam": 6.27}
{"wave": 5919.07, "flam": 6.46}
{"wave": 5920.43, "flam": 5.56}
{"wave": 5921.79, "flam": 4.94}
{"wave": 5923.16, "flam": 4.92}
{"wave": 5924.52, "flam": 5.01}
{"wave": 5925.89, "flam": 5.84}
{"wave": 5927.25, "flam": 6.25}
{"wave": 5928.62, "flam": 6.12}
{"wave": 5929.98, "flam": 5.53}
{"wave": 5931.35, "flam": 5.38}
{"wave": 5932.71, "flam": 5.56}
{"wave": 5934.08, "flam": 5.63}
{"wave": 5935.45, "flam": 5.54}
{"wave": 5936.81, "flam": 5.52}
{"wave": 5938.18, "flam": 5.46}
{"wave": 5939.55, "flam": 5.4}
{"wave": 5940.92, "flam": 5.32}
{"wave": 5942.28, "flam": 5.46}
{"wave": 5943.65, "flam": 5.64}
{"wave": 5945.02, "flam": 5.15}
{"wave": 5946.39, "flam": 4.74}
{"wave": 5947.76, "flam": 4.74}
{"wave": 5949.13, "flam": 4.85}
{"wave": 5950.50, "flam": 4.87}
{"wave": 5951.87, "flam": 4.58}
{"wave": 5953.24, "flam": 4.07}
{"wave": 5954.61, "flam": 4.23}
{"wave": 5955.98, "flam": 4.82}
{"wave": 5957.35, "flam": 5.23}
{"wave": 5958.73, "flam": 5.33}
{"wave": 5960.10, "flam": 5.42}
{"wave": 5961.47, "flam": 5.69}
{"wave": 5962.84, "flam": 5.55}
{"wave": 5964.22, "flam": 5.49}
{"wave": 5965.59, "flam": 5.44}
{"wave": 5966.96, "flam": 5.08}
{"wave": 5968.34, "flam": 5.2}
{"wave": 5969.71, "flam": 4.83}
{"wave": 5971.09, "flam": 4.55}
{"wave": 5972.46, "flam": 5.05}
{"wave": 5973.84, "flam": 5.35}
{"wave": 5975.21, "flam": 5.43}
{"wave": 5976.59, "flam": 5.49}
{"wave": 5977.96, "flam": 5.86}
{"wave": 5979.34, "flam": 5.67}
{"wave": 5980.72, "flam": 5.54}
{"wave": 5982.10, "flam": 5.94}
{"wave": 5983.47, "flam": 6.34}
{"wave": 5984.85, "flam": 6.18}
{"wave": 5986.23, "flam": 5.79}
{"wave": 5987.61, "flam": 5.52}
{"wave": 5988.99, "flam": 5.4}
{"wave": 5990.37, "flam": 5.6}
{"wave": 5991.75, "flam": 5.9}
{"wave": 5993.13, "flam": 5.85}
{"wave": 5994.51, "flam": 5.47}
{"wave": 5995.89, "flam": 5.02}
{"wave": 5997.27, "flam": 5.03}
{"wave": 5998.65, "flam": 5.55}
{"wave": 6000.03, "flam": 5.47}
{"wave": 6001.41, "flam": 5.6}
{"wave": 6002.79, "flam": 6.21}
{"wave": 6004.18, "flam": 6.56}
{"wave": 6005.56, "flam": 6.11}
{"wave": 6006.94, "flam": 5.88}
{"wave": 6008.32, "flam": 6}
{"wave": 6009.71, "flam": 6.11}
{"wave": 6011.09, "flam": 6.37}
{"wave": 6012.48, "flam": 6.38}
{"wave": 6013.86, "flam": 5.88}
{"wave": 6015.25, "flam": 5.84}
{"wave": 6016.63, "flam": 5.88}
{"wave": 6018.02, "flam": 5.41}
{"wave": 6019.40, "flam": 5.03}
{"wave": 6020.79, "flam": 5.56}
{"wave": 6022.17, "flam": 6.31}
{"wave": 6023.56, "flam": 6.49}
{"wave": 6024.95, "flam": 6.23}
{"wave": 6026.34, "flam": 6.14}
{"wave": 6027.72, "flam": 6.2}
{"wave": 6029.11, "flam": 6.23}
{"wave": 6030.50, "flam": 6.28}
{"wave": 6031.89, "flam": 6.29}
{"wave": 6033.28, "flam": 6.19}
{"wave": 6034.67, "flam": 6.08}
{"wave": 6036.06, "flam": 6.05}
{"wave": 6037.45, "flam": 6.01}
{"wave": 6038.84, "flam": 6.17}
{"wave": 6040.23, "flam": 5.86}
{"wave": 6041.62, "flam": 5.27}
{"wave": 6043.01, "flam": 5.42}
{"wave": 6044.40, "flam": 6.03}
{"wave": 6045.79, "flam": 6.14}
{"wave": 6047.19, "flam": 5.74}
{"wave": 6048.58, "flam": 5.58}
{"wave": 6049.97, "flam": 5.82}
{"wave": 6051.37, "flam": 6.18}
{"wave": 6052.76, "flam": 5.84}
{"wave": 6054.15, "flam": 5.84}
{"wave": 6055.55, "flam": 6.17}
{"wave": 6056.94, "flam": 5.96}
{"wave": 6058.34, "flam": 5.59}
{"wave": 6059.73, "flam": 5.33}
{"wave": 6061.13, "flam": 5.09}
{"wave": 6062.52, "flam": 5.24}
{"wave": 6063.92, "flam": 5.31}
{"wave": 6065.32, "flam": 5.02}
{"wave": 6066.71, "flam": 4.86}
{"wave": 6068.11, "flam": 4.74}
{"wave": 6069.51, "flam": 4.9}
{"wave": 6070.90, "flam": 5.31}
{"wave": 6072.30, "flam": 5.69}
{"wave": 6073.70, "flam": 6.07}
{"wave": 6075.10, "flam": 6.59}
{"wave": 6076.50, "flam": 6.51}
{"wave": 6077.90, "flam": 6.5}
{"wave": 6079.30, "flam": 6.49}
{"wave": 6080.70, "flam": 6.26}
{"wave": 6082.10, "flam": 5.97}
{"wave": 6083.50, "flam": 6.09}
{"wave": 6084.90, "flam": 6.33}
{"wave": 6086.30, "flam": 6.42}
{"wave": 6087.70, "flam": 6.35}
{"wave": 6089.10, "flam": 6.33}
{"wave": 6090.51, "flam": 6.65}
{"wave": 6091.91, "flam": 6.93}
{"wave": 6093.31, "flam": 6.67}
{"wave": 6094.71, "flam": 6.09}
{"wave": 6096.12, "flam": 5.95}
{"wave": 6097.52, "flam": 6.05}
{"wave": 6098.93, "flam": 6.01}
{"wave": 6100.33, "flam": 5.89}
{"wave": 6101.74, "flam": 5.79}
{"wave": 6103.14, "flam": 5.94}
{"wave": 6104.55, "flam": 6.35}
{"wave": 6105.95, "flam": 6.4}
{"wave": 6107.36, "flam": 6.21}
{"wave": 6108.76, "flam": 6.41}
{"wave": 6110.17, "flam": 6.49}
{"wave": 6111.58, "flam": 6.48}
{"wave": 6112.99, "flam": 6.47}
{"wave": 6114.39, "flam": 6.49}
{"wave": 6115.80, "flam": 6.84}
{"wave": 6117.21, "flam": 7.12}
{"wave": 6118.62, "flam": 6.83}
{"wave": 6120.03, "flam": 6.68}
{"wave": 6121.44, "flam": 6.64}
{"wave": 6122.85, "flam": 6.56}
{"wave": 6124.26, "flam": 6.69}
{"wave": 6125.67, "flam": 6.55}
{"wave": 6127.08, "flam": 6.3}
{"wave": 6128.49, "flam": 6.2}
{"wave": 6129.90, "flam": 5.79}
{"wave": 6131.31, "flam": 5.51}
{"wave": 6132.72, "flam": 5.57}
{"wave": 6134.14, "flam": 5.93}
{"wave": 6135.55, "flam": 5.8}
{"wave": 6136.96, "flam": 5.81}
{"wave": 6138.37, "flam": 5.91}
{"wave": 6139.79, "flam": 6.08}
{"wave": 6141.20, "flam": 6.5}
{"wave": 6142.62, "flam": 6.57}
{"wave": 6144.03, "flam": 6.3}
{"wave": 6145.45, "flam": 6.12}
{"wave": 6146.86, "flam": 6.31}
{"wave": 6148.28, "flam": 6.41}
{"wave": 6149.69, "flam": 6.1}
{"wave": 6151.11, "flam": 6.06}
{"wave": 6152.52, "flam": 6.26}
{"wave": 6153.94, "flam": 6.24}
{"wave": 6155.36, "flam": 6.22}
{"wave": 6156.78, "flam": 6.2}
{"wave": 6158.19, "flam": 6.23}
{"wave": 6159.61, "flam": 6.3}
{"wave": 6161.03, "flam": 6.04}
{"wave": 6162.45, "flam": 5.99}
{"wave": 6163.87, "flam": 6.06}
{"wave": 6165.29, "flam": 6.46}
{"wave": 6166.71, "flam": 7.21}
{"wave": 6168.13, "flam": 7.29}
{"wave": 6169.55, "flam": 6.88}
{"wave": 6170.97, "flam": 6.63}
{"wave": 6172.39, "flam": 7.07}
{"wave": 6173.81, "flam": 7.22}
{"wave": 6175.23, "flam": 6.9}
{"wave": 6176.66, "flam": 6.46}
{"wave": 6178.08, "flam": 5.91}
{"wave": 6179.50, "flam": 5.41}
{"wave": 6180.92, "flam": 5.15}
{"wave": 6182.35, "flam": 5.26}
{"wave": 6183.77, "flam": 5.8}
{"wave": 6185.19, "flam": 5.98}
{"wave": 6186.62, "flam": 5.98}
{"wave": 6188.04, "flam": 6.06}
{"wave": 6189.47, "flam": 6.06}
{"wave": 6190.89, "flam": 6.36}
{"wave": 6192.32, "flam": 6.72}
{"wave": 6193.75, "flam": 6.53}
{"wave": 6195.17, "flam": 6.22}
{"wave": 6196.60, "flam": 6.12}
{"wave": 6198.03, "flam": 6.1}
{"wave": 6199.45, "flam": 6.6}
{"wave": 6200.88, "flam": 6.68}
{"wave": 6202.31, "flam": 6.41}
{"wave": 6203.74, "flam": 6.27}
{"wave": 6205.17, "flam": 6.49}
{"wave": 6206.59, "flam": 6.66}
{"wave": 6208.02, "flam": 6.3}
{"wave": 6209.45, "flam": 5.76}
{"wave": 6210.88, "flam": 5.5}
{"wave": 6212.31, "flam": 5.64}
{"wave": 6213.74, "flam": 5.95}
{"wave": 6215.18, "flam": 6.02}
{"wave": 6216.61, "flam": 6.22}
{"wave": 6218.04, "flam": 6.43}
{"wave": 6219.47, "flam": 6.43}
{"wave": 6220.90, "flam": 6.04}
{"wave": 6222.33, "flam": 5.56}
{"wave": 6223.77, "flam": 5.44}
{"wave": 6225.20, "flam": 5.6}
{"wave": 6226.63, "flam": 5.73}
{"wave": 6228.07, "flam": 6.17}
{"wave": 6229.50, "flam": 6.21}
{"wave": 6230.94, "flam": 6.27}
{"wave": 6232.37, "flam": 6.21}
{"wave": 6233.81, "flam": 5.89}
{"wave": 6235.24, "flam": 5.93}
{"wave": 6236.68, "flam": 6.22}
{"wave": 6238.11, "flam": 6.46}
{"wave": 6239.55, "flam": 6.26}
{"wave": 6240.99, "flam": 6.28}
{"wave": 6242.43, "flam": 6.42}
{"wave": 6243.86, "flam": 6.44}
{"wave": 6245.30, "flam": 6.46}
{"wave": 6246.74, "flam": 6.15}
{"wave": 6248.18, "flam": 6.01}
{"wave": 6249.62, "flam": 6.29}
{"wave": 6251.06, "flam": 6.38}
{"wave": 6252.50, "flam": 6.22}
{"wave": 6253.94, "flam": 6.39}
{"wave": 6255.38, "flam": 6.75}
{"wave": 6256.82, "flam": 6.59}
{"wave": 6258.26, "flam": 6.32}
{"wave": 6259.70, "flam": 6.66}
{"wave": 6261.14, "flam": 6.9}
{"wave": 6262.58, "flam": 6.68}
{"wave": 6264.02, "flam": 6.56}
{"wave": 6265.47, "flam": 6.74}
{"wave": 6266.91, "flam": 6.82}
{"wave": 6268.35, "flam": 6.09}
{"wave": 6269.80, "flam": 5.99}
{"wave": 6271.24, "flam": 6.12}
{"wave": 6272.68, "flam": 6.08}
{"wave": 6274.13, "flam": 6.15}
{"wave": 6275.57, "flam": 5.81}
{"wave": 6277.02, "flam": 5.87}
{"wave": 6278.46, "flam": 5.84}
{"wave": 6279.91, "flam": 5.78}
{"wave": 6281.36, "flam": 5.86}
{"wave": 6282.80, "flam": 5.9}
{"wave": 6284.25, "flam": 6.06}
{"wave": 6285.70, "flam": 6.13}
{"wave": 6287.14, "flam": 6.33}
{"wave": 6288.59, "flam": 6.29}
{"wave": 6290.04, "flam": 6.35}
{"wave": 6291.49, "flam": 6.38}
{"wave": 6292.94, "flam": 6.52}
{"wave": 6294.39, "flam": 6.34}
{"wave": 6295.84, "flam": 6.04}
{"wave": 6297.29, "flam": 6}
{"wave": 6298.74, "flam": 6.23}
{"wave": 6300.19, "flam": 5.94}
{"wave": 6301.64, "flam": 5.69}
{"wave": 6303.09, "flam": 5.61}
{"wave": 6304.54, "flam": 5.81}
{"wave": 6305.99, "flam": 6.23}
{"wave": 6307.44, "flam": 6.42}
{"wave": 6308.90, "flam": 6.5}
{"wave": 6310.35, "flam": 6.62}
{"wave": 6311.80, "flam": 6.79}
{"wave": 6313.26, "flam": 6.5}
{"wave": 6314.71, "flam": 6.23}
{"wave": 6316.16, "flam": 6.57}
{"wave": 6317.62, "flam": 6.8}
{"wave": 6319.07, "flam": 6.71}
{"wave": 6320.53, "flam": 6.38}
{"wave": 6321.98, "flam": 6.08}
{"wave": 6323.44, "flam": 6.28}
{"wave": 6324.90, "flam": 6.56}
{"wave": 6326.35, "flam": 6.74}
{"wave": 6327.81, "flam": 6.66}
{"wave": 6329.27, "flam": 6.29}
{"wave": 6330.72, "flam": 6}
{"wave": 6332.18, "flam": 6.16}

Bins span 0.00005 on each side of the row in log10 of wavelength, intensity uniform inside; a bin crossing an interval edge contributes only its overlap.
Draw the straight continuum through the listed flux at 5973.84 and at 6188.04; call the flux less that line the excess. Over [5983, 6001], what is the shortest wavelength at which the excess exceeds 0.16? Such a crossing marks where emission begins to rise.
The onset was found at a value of 5983.47 Ang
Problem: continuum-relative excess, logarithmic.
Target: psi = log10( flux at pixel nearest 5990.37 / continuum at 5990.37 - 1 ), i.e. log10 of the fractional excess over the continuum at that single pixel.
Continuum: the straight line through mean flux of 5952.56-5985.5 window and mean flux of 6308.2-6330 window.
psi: -1.4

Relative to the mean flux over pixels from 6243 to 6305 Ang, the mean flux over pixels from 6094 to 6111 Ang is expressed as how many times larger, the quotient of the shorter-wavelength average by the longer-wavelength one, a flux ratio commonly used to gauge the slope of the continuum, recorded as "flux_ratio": 0.99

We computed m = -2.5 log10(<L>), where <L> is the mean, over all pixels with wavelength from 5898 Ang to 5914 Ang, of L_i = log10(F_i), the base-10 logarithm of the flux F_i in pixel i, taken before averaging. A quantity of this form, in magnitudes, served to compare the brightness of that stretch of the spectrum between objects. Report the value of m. 0.305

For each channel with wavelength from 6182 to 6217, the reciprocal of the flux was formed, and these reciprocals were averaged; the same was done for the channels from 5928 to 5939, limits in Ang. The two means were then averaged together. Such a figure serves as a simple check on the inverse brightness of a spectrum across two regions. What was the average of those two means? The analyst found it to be 0.171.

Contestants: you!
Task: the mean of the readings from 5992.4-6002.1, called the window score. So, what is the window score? 5.4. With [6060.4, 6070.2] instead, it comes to 5.0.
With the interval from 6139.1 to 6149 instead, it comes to 6.3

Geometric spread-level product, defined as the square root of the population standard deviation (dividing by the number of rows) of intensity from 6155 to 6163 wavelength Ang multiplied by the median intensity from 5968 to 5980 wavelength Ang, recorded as 0.77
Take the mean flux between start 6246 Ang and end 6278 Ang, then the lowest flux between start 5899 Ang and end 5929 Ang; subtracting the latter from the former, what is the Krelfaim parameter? 1.4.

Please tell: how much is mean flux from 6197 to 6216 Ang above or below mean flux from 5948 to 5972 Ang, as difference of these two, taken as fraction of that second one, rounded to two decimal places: 0.23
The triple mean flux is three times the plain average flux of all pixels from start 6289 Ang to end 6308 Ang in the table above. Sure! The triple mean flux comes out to 18.36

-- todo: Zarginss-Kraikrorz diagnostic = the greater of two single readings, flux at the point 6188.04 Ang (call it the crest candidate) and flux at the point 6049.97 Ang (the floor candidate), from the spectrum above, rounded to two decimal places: 6.06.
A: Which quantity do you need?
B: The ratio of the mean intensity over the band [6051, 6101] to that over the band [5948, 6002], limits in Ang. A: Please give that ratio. 1.11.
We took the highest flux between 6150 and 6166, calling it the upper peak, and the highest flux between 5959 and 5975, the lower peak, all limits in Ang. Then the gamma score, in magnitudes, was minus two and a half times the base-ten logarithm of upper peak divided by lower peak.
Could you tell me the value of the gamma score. -0.14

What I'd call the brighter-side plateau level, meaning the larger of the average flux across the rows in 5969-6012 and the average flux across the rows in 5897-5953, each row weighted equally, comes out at 5.67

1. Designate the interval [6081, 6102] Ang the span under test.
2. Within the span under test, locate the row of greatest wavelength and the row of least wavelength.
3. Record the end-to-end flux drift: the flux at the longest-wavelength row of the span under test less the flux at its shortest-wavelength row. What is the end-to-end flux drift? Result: -0.18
